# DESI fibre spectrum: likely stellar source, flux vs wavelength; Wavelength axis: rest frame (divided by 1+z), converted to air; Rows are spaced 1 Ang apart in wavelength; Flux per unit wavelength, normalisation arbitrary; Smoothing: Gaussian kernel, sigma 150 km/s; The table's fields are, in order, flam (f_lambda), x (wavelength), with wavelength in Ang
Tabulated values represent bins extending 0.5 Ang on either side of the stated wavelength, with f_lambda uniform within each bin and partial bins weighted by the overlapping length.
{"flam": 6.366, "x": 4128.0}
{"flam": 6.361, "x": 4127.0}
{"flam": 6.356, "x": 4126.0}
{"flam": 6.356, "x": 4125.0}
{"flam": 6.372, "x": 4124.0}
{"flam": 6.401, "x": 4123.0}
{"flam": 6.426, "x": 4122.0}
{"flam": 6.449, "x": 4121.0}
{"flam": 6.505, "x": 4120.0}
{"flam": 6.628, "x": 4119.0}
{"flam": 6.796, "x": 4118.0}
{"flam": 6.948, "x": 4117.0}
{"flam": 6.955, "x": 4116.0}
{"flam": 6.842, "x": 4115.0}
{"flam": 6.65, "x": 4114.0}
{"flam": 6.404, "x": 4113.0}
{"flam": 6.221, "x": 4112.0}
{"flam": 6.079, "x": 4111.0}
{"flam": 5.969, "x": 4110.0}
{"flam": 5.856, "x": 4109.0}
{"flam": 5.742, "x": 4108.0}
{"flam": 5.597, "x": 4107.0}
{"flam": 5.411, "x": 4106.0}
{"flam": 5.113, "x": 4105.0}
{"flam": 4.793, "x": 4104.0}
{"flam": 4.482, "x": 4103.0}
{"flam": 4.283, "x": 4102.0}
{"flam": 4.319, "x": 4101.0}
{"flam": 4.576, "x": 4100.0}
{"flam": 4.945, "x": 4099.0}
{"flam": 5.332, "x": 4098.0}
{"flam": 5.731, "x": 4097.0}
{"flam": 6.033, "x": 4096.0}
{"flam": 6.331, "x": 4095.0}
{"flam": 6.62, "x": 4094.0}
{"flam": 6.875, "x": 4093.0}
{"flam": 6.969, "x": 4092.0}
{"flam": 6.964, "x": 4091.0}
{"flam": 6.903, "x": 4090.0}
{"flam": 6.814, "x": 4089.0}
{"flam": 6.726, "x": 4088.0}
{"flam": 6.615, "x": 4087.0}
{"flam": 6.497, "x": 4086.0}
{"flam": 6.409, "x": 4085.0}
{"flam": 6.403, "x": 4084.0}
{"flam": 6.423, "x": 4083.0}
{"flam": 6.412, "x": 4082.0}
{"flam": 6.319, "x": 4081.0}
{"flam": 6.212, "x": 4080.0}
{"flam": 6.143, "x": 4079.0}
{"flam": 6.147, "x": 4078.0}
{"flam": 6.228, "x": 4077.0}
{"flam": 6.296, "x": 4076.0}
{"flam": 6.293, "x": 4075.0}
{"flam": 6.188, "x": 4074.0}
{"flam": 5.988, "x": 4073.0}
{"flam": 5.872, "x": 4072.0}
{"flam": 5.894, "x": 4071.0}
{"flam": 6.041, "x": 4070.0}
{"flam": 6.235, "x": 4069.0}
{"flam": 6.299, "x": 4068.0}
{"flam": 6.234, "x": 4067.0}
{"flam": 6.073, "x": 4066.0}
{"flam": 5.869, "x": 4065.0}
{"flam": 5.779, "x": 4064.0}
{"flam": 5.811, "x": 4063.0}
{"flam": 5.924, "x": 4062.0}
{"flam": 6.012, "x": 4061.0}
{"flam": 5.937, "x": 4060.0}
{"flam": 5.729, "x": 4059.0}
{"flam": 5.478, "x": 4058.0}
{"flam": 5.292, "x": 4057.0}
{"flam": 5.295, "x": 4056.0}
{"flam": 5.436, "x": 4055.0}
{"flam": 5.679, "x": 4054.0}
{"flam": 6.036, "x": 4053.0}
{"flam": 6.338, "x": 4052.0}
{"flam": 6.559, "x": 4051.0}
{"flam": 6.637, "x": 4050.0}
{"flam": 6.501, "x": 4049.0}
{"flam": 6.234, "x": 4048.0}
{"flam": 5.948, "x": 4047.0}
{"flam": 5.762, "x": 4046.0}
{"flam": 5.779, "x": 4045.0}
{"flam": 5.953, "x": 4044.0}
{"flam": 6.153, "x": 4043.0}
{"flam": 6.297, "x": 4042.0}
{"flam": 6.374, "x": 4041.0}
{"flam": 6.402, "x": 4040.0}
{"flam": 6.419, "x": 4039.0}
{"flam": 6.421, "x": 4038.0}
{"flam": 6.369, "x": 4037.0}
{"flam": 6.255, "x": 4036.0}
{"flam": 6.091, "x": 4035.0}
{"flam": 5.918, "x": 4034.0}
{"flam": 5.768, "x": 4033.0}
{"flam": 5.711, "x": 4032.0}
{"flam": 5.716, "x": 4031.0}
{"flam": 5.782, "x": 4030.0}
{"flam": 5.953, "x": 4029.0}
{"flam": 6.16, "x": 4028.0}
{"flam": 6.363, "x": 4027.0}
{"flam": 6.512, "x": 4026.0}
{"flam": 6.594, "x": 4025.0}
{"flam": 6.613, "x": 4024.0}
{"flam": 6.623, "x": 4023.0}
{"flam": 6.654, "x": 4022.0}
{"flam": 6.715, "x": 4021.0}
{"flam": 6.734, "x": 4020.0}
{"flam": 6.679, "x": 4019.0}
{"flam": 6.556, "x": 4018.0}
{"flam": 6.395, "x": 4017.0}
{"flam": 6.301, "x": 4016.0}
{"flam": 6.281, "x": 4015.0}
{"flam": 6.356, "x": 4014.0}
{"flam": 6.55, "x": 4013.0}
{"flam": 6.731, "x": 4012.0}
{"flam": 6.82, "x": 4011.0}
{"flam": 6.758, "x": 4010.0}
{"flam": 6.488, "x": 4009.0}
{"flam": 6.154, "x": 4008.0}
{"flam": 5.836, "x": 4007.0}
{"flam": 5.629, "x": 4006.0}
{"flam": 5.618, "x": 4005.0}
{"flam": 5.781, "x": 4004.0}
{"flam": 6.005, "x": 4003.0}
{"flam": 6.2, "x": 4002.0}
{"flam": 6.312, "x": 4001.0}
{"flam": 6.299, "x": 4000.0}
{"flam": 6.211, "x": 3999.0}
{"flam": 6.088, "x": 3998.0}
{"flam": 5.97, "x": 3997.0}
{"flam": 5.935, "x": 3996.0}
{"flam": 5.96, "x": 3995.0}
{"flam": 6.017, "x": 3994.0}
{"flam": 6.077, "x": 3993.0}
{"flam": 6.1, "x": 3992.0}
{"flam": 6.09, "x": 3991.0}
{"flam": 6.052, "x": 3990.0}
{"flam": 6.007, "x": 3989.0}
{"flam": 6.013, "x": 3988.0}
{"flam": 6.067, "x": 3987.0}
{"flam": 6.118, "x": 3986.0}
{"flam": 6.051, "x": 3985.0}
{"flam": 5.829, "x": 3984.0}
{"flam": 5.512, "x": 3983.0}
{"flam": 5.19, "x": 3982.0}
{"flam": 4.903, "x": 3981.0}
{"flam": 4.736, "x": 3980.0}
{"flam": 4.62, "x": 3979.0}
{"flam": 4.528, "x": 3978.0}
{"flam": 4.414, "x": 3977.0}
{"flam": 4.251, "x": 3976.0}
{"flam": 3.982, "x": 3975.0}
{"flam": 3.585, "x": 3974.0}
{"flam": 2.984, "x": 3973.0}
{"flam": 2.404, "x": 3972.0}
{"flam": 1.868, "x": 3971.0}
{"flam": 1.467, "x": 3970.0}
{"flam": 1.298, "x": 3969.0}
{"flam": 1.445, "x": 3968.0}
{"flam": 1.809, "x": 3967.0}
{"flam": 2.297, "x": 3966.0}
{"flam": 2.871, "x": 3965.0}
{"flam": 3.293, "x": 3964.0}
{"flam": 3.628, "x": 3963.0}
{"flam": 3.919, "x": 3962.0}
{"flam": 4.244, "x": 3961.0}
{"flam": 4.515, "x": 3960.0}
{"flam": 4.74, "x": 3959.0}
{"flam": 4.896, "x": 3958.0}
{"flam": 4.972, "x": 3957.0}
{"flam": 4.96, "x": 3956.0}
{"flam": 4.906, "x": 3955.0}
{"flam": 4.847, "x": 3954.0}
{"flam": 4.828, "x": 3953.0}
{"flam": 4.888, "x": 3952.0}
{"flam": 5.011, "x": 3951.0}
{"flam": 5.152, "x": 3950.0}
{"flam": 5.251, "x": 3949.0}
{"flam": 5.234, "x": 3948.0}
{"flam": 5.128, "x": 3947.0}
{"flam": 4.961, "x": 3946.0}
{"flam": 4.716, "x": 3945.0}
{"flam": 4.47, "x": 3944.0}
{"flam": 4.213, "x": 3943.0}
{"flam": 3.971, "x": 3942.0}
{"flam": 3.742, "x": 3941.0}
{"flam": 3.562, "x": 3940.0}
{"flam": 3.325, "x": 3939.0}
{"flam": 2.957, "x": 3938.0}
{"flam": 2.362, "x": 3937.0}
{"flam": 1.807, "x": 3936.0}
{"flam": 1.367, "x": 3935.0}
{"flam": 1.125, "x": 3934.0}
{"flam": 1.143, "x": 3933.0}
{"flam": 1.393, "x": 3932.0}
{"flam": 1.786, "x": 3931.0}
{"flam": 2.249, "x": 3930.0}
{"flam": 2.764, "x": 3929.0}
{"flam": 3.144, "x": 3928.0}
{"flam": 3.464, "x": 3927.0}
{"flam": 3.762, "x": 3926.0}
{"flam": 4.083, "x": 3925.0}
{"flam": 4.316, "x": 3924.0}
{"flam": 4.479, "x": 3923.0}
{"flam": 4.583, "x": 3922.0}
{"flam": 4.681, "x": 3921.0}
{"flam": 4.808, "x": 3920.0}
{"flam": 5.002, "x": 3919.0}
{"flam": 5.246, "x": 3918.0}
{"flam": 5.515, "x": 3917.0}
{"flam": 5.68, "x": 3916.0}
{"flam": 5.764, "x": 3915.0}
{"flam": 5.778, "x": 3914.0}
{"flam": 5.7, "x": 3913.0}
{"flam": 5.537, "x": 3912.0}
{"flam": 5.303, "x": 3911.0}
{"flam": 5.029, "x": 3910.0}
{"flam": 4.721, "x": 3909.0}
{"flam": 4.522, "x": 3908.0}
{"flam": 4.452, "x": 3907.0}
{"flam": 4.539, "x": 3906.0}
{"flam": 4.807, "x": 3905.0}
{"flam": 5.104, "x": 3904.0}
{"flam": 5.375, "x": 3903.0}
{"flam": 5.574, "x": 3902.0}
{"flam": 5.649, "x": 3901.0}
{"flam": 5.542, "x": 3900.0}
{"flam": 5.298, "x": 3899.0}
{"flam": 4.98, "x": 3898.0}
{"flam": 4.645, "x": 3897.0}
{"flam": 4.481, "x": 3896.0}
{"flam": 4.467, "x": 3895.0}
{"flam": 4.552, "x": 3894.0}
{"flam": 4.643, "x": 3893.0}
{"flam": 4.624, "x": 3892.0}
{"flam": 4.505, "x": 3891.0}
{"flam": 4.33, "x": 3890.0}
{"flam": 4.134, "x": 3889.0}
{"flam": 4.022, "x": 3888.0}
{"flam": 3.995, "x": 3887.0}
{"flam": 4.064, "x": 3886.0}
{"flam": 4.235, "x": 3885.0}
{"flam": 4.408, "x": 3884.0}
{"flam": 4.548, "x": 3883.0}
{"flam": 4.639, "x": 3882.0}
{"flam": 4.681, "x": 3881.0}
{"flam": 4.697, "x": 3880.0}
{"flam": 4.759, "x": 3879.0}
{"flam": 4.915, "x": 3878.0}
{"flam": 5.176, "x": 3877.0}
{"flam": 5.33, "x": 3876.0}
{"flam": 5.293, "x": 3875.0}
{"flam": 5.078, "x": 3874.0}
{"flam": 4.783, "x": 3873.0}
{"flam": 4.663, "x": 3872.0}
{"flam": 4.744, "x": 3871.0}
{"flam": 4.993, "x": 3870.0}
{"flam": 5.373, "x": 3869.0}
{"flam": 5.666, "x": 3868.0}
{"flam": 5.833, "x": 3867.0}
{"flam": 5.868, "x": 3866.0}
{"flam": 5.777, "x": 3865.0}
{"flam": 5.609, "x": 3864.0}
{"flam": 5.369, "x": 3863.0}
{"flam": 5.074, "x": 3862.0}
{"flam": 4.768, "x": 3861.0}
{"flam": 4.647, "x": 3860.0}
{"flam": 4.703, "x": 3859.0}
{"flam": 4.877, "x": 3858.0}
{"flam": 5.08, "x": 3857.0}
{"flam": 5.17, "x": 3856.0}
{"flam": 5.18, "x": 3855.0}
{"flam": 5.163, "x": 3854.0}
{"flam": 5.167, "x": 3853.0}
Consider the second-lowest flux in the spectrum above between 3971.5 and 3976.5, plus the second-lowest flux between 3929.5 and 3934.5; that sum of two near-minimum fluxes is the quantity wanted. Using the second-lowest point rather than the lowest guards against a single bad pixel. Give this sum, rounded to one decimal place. 4.1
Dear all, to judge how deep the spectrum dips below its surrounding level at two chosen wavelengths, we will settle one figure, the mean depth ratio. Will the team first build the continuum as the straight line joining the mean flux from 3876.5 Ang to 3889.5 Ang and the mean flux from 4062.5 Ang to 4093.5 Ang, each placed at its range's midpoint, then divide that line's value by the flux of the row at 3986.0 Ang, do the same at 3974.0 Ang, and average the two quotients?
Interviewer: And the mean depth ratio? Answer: 1.19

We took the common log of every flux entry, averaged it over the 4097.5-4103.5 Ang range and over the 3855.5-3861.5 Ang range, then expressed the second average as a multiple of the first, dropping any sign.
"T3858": 1.03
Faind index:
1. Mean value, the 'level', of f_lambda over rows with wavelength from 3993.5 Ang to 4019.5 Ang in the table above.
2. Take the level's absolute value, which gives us 6.2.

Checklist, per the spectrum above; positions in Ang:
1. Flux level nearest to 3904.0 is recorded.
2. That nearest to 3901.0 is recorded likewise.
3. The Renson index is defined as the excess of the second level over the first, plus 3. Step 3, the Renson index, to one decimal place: 3.5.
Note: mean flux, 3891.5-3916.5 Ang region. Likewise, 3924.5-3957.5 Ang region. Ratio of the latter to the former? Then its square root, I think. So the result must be 0.85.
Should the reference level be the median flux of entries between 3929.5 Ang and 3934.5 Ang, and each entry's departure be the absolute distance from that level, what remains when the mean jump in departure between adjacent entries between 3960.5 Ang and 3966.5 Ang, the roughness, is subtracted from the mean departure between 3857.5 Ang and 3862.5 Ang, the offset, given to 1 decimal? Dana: 3.0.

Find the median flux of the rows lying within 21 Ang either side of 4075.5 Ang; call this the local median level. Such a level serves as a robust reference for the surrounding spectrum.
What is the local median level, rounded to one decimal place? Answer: 6.2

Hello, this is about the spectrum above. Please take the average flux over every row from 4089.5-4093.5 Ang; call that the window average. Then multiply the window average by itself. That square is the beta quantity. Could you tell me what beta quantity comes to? 48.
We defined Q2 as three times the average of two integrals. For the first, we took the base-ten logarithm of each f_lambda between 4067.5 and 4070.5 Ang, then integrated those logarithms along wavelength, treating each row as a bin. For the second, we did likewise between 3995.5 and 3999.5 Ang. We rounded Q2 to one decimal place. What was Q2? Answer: 8.3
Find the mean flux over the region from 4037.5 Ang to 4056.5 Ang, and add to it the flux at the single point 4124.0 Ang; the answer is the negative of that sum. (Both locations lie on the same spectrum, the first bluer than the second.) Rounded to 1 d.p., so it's -12.5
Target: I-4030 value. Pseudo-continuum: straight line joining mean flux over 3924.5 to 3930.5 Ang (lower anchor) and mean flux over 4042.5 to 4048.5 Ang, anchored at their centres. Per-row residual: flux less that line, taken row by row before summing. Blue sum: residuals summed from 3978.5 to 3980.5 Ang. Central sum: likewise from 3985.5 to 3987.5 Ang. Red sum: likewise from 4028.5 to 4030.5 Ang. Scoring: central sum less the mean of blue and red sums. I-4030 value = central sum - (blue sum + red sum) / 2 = 2.5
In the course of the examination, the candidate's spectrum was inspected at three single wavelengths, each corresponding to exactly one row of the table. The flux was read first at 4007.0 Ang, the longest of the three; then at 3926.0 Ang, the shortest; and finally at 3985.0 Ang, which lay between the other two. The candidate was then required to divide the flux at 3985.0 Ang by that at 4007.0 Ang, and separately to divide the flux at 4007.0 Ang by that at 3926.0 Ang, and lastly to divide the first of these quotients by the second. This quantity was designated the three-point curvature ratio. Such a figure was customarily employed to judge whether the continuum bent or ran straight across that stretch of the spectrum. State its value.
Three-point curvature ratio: 0.67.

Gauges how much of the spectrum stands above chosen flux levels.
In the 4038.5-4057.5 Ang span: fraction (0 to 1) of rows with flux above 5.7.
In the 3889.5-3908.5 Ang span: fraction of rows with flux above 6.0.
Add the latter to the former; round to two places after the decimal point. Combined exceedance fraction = 0.79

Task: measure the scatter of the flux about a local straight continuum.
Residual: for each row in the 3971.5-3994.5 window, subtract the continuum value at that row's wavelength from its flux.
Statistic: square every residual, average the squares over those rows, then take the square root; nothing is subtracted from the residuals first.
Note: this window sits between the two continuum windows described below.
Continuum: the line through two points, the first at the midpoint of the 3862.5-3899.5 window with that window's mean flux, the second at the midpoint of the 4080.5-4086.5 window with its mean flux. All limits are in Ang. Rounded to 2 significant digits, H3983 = 1.2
